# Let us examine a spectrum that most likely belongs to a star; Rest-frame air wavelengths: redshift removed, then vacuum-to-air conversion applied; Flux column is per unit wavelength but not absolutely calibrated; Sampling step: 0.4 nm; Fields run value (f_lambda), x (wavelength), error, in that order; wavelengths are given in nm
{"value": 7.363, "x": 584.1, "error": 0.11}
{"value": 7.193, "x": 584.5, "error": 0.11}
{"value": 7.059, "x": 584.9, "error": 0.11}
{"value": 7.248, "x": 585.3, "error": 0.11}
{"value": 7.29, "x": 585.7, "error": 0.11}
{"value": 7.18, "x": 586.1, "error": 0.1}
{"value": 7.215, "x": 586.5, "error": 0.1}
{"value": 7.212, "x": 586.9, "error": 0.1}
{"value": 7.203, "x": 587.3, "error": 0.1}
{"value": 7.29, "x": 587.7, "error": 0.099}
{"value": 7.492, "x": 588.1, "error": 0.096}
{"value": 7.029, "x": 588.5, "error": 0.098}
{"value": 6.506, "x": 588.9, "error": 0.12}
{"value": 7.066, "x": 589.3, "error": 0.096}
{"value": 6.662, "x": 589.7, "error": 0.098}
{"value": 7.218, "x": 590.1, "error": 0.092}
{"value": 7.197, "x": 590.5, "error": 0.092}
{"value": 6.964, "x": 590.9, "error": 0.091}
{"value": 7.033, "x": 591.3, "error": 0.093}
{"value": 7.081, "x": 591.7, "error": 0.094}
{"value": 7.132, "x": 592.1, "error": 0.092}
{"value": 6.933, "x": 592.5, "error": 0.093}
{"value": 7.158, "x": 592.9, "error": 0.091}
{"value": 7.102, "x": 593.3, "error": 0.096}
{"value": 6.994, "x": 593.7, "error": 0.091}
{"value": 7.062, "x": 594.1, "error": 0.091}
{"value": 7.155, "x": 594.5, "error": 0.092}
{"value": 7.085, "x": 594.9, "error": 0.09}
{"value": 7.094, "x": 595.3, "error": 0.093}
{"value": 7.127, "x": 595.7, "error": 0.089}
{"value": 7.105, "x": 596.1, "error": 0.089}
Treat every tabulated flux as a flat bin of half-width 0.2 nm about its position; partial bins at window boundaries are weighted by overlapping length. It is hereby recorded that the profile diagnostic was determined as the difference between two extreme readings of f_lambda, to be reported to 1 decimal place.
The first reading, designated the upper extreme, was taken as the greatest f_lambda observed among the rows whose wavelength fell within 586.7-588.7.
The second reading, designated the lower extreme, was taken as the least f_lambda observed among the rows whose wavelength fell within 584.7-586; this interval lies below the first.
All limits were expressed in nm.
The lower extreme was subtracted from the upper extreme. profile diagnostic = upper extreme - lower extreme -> 0.4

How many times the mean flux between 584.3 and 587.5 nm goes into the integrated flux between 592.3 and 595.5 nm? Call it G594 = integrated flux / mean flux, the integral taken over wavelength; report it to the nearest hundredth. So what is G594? 3.14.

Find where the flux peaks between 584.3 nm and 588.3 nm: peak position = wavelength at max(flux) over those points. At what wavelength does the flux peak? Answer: 588.1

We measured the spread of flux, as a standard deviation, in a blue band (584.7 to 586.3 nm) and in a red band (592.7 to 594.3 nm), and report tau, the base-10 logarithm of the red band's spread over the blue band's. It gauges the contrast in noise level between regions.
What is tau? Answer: -0.17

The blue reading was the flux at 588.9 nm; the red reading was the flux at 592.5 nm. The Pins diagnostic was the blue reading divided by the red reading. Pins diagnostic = 0.94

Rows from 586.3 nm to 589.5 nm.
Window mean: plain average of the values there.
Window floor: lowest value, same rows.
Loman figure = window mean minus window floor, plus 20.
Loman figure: 20.6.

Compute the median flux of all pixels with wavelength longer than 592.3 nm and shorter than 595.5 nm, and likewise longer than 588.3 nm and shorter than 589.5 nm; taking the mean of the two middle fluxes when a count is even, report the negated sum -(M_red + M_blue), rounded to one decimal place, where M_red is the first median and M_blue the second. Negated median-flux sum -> -14.1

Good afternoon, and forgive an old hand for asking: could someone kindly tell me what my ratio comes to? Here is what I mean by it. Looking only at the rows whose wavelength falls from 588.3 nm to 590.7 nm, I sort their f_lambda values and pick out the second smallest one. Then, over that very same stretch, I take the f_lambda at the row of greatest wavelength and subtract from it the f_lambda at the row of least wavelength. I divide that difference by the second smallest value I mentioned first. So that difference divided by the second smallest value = 0.025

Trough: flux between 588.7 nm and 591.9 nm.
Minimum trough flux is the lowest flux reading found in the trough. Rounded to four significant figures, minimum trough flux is 6.506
